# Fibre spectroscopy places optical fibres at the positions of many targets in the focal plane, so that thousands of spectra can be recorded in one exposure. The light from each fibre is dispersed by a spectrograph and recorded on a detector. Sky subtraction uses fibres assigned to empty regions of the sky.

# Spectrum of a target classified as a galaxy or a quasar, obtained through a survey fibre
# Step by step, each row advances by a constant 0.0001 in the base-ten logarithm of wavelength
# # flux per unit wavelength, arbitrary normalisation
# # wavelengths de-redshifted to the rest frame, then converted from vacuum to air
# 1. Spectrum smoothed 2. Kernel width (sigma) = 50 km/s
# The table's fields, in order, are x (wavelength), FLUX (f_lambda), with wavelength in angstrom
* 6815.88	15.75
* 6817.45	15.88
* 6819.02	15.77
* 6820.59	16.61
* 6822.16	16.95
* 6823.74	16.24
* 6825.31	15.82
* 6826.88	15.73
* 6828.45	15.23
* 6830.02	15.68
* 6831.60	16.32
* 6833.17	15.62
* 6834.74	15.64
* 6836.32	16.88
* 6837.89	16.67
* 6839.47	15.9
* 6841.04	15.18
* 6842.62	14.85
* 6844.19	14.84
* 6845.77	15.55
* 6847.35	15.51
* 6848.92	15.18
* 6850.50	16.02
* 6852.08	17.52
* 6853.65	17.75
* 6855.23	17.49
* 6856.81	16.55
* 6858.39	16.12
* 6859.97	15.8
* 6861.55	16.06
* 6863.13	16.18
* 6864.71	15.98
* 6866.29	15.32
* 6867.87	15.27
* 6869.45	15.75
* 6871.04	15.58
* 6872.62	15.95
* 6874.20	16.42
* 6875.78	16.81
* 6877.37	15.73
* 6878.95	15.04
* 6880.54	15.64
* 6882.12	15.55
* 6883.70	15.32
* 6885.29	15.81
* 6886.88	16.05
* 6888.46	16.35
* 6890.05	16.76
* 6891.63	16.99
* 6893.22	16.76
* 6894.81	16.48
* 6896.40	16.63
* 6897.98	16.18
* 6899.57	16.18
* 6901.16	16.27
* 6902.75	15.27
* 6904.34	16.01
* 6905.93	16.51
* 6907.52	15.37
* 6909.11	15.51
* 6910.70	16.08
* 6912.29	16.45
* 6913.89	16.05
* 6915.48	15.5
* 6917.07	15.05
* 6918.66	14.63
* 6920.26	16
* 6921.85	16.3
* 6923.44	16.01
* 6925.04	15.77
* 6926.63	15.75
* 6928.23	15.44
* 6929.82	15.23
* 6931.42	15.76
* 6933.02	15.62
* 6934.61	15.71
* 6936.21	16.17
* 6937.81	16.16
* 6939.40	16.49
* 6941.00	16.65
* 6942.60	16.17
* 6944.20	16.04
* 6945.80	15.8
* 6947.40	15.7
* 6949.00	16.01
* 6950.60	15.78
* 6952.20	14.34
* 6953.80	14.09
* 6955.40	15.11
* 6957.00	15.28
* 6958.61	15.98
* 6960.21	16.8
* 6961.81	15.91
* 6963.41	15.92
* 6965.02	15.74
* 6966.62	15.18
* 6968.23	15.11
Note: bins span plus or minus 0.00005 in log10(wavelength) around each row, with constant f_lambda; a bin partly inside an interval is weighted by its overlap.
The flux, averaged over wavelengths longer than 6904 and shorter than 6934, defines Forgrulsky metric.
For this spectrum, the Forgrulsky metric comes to 15.7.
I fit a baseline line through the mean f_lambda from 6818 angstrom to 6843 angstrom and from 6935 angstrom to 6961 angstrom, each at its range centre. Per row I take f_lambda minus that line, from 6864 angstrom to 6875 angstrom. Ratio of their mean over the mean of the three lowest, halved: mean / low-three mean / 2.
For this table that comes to 0.14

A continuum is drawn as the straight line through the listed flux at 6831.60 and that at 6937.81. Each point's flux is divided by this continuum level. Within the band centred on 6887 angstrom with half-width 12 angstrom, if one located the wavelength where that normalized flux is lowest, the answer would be 6878.95 angstrom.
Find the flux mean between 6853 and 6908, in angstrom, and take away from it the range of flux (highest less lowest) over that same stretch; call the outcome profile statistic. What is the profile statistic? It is 13.4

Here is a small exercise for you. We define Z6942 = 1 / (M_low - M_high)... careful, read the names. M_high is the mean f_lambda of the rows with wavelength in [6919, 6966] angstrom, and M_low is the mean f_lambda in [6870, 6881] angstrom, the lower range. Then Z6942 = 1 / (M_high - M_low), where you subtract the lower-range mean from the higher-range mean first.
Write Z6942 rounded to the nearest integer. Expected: -10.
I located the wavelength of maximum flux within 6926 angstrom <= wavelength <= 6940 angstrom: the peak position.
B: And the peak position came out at 6939.40 angstrom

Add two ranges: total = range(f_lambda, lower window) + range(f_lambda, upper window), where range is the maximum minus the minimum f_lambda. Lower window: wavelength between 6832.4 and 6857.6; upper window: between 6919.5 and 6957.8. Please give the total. 5.5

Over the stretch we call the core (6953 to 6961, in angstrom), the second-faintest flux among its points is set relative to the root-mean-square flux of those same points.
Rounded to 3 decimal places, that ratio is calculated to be 0.976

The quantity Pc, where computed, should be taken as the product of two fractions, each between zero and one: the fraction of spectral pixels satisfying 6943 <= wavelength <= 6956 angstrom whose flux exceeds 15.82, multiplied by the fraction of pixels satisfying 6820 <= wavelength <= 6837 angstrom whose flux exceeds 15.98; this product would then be 0.11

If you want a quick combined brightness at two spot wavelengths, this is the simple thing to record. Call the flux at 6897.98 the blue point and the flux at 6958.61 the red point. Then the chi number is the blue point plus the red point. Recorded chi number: 32.2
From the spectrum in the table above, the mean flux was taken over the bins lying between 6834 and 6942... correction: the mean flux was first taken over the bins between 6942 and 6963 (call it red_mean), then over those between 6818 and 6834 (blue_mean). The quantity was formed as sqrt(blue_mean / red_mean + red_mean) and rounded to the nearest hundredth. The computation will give 4.08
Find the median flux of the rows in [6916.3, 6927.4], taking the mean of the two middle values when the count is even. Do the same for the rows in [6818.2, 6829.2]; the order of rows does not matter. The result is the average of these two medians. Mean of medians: 15.8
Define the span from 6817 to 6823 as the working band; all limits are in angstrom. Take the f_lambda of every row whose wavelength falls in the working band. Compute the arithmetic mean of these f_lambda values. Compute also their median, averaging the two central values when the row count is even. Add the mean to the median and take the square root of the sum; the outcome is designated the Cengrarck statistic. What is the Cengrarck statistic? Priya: 5.71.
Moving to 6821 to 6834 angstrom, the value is 5.63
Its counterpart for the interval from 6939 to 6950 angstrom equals 5.67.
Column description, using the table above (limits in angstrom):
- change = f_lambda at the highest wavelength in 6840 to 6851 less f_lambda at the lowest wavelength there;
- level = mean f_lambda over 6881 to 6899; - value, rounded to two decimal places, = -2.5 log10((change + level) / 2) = -2.33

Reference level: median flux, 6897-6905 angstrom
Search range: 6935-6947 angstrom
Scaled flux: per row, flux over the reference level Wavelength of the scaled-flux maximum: 6941.00 angstrom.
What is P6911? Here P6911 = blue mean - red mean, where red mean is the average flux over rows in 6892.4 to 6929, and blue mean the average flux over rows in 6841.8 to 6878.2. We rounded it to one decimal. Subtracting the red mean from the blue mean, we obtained 0.1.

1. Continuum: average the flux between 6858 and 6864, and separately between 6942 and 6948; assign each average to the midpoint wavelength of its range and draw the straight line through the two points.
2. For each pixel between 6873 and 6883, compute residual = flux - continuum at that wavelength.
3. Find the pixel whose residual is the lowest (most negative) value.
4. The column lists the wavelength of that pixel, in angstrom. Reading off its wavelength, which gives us 6878.95 angstrom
